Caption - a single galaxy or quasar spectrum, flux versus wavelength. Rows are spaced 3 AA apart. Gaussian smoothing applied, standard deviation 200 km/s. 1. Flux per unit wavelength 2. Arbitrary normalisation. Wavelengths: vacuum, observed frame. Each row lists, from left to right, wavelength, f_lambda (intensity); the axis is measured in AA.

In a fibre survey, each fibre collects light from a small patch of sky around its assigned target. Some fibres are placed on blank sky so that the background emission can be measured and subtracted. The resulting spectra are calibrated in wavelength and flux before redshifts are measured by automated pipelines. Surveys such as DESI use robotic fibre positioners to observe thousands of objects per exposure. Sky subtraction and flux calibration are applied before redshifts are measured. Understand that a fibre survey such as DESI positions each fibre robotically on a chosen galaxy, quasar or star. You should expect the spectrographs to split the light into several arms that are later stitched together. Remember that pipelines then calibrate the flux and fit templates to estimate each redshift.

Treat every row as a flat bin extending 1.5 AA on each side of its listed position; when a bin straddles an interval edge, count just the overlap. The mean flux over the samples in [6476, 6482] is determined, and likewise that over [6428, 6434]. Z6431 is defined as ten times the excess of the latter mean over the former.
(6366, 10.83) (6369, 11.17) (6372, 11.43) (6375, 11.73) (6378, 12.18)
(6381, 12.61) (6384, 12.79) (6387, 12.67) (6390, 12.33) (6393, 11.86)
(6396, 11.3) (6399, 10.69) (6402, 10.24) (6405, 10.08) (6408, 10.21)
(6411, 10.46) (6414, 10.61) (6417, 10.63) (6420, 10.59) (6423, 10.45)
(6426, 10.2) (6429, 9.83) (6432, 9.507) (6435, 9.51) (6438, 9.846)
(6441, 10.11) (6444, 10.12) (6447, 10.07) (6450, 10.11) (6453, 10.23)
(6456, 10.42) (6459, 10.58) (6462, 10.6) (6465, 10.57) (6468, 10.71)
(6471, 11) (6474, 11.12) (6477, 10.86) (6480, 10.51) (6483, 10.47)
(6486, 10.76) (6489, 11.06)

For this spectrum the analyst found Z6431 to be -10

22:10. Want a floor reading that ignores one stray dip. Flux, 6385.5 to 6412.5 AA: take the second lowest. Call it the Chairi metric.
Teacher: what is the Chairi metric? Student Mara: 10.21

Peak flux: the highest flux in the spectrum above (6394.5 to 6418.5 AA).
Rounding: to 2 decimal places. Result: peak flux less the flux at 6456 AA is 0.88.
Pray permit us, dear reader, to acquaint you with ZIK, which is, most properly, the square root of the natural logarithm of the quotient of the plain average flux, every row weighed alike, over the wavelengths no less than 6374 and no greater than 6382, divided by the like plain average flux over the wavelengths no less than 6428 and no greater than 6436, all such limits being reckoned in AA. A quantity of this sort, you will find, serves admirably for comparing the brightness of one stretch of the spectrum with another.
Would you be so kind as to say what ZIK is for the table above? 0.486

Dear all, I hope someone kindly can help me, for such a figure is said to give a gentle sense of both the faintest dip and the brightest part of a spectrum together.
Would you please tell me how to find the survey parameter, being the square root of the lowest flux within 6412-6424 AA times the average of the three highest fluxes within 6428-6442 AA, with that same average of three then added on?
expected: 20.1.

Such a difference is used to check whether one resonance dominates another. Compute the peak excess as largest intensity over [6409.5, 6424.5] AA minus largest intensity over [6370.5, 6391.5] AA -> -2.16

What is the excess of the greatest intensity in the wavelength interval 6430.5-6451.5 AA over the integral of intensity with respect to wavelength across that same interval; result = -198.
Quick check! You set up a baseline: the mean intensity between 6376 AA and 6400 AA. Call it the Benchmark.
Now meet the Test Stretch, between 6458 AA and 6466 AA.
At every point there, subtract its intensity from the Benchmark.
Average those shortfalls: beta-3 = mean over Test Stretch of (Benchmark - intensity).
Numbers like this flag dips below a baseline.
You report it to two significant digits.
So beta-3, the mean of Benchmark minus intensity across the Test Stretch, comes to 1.5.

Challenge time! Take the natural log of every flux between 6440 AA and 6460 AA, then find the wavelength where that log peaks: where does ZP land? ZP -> 6459 AA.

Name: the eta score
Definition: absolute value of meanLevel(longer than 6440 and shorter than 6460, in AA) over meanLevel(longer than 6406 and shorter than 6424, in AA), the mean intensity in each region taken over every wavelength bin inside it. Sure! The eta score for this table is 0.98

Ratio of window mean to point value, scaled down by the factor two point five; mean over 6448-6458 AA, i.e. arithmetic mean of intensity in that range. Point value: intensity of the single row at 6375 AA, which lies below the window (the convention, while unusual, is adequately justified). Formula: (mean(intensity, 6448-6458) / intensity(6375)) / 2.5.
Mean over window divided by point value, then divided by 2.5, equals 0.35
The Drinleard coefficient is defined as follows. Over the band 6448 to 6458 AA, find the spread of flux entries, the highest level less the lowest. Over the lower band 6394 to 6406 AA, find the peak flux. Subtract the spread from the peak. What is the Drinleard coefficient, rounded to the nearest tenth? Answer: 11.0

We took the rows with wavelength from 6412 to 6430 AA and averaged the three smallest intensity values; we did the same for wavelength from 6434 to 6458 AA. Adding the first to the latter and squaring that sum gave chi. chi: 399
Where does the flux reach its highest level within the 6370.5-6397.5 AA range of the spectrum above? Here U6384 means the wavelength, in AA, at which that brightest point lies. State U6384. 6384 AA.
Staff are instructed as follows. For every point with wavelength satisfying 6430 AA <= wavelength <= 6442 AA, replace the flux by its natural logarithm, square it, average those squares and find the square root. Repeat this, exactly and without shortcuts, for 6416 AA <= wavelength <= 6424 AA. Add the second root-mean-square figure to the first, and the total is 4.63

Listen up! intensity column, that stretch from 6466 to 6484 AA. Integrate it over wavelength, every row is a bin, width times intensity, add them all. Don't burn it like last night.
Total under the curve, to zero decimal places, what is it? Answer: 194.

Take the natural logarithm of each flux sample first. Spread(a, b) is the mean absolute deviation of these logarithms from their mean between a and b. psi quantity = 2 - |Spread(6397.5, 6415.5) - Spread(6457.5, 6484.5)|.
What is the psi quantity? 2.00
